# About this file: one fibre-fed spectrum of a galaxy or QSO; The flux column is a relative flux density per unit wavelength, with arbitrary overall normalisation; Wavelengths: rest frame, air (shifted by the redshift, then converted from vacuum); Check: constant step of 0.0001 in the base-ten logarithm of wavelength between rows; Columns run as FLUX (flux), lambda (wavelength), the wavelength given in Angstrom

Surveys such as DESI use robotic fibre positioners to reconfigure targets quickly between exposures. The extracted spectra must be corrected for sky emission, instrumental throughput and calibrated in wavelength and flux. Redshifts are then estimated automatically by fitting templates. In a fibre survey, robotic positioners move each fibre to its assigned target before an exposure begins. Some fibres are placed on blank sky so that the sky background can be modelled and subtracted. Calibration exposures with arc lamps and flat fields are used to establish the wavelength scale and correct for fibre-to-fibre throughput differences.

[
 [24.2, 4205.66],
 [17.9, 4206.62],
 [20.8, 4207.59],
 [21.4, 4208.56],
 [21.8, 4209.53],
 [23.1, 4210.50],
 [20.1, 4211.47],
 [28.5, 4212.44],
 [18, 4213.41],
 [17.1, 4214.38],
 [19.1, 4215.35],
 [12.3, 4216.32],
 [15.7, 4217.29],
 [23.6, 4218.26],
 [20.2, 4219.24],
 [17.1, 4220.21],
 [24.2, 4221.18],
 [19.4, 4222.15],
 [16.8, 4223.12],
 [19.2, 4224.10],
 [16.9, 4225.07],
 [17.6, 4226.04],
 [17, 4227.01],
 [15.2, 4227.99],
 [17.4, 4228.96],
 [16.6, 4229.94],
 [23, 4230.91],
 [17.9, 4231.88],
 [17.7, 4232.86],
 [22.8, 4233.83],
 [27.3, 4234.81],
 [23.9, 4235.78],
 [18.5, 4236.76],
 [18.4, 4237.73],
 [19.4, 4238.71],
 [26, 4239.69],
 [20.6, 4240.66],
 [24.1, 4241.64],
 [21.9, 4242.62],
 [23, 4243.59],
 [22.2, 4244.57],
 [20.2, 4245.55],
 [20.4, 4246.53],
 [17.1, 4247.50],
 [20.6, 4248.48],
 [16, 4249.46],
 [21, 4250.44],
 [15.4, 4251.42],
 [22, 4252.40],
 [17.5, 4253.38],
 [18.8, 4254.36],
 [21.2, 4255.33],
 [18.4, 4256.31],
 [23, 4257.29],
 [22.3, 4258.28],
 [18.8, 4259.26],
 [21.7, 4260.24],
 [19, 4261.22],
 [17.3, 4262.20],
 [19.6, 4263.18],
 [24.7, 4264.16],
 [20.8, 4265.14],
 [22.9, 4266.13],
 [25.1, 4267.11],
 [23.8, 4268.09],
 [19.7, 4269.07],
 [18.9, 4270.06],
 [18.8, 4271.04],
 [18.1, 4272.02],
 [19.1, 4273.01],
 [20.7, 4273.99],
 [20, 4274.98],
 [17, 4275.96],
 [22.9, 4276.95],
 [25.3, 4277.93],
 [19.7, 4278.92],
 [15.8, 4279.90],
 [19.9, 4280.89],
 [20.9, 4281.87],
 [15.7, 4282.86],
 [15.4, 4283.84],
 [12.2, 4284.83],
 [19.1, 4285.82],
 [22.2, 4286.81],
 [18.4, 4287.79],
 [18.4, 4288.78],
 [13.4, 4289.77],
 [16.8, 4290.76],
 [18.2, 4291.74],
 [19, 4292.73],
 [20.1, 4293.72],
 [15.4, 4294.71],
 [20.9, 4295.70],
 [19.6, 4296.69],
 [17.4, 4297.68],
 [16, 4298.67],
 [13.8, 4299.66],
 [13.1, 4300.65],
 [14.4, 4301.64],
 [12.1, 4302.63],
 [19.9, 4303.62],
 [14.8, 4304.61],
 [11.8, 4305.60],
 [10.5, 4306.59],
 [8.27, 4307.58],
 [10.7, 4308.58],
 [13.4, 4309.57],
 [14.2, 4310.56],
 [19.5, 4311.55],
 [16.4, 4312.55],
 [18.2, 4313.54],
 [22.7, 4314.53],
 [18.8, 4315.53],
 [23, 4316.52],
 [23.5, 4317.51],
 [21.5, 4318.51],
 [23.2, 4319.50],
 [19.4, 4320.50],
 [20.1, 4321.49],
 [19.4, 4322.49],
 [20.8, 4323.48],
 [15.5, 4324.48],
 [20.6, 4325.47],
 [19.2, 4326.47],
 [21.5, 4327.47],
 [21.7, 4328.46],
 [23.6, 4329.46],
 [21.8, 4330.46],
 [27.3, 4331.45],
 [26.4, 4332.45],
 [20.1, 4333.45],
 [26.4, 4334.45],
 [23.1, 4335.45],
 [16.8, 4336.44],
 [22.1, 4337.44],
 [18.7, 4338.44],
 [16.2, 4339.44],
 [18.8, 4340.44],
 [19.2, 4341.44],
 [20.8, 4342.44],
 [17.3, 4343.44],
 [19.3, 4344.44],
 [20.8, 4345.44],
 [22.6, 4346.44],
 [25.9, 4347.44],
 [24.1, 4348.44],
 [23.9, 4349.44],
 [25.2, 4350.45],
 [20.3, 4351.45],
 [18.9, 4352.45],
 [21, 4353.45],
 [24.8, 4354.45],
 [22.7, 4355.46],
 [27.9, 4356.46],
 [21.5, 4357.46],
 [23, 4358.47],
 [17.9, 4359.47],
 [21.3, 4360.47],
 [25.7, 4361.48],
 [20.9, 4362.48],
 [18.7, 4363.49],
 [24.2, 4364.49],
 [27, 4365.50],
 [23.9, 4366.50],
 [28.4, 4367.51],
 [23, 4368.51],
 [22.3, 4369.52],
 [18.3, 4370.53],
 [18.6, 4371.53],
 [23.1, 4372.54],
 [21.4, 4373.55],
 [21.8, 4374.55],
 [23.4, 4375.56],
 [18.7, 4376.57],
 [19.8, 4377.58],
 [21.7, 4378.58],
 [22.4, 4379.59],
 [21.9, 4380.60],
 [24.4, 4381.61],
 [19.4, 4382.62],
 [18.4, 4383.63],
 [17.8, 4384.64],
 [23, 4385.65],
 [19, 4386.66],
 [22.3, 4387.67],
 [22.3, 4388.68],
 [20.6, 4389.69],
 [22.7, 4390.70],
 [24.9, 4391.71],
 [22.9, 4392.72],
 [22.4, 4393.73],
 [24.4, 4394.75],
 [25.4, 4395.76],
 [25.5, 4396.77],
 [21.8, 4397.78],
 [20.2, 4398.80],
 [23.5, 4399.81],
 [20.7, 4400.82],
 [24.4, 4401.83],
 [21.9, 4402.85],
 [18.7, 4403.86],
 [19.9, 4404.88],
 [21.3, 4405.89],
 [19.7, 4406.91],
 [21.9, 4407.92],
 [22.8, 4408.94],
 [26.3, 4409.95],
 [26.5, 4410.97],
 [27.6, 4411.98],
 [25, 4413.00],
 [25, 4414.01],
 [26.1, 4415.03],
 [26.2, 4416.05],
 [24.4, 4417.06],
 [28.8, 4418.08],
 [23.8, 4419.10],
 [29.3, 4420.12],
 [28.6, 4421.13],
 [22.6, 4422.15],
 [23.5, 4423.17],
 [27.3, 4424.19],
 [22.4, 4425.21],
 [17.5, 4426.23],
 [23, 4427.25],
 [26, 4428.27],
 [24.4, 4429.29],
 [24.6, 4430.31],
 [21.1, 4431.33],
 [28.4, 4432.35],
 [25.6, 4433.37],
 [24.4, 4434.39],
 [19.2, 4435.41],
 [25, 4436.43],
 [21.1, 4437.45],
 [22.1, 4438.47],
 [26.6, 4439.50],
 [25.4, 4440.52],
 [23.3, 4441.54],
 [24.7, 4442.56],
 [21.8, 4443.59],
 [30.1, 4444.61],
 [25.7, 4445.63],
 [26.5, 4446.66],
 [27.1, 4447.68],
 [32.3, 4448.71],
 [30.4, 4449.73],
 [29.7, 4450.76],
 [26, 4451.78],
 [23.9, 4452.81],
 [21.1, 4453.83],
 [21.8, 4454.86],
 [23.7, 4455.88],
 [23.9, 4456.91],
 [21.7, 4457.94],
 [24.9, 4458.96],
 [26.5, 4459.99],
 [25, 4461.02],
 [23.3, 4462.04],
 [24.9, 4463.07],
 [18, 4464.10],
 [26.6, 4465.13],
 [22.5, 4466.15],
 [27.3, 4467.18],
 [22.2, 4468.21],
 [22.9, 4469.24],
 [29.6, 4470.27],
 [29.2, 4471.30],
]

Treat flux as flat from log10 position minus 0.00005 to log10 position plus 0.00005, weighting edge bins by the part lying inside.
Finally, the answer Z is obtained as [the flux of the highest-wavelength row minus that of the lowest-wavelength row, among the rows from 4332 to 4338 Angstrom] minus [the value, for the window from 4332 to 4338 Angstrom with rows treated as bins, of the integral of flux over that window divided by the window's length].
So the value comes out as -26.7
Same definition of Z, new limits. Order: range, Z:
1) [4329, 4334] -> -27.4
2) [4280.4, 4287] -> -15.4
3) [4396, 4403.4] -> -26.3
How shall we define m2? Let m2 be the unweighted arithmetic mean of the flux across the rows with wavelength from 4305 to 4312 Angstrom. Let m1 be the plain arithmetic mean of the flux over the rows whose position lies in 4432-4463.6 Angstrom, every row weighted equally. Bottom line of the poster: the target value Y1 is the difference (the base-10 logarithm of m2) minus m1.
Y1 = -24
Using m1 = 25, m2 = 13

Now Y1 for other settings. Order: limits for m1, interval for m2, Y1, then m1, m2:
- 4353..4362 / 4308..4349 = -22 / 23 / 20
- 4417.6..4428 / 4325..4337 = -23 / 25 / 22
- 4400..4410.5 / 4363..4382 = -20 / 22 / 22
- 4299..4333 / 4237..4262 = -17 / 18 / 20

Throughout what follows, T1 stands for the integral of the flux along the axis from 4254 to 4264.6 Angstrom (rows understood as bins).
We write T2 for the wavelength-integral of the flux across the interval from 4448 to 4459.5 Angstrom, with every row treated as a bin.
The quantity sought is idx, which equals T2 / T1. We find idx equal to 1.3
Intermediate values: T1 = 217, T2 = 292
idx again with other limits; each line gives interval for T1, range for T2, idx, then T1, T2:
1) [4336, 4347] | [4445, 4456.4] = 1.4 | 213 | 299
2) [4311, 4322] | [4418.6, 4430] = 1.2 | 226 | 278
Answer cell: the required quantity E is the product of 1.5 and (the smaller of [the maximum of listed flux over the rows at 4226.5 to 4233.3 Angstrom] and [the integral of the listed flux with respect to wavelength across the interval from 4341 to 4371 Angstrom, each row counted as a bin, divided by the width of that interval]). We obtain 33.6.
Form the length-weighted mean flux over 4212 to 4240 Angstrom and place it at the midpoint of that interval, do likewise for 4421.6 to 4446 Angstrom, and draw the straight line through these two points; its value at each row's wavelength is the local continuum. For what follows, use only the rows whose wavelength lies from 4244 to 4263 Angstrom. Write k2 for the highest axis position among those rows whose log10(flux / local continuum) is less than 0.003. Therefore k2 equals 4262.20 Angstrom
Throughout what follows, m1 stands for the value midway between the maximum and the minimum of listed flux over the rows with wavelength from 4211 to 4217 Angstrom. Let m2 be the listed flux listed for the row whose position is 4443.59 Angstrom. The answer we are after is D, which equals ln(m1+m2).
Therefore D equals 3.74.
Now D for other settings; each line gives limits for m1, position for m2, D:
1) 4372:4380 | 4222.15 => 3.70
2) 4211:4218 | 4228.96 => 3.63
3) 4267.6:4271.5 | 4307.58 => 3.39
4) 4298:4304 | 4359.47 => 3.52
